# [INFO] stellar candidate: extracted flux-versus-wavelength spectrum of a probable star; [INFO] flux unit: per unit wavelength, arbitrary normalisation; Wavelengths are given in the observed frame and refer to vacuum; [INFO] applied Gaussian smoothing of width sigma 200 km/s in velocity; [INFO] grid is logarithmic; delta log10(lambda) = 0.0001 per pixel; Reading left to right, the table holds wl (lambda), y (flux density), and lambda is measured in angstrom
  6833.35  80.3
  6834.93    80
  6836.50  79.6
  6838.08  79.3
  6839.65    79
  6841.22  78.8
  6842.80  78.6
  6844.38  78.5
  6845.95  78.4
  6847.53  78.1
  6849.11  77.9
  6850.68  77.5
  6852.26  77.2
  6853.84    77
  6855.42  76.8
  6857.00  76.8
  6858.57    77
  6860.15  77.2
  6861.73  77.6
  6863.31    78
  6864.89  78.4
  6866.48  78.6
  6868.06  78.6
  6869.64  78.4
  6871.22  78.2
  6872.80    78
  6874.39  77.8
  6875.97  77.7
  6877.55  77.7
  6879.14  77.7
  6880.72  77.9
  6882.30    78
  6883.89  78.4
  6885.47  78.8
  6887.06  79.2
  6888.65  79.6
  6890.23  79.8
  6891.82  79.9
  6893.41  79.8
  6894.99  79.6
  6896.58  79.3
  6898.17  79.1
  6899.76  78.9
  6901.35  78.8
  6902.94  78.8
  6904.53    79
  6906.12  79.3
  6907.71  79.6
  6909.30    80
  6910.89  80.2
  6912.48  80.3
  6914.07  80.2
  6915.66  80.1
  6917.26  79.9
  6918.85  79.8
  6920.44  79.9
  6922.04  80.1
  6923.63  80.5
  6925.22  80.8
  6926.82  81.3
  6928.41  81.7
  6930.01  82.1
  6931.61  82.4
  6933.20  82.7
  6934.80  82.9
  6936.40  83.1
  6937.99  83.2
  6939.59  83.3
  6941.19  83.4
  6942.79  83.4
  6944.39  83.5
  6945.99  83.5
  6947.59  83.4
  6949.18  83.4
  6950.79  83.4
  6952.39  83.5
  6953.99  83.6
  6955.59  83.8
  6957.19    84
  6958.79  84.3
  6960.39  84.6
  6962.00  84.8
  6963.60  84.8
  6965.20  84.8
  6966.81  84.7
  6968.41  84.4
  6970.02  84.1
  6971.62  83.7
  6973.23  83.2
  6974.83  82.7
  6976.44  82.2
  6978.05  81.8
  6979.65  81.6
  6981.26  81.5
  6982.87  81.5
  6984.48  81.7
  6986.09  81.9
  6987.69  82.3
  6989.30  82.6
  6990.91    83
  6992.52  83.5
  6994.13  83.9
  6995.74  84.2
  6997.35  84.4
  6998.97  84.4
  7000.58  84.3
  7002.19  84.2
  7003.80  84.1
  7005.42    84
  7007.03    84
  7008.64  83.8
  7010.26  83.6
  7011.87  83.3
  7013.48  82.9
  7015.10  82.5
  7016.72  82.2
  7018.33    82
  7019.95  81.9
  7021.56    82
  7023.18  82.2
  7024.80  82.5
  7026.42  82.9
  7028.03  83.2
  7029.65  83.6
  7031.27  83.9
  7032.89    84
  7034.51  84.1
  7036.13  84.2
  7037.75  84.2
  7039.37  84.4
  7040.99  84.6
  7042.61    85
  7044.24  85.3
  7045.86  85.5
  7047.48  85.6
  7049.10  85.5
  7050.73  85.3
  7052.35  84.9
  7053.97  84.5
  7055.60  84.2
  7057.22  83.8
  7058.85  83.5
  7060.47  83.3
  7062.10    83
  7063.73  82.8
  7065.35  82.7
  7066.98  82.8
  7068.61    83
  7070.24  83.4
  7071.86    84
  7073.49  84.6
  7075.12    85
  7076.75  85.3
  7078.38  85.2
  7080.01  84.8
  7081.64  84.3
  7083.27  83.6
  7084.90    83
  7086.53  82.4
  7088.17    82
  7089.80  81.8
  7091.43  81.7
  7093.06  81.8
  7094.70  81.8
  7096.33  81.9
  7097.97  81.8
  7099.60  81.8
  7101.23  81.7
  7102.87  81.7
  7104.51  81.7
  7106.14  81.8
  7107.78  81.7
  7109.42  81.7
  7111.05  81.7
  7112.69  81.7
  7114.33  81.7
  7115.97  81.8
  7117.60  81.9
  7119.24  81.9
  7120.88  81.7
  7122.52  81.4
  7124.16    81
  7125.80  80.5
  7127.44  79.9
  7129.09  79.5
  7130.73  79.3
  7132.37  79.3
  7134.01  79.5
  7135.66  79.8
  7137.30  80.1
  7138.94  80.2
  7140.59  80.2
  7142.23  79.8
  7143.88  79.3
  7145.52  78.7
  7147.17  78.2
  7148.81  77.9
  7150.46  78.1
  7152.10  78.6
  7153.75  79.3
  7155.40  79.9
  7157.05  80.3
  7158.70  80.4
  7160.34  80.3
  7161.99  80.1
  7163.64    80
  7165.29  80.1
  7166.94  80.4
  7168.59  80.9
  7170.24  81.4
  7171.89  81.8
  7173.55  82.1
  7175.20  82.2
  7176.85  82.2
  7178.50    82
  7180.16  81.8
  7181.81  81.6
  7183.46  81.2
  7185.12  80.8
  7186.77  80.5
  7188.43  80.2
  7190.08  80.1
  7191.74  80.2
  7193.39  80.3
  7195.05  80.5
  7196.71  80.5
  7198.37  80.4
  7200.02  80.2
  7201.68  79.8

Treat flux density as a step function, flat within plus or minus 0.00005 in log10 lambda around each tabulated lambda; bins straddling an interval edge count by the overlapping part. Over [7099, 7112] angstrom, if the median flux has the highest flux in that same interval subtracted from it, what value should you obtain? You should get -0.10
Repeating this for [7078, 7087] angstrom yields -1.25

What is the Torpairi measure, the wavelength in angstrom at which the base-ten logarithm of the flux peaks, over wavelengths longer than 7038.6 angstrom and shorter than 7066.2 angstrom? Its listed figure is 7047.48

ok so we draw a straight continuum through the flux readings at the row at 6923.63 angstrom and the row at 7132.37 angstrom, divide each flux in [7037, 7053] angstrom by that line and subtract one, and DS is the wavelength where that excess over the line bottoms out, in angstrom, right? 7037.75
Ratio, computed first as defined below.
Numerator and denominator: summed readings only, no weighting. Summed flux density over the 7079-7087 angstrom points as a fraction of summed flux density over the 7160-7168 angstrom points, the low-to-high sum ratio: 1.04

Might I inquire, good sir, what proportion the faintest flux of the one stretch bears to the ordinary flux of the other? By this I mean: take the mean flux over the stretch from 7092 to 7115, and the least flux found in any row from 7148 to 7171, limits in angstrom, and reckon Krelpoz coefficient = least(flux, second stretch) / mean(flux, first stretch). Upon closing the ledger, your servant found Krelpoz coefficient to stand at 0.95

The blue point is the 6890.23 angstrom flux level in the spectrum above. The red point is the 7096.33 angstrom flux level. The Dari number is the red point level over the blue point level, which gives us 1.026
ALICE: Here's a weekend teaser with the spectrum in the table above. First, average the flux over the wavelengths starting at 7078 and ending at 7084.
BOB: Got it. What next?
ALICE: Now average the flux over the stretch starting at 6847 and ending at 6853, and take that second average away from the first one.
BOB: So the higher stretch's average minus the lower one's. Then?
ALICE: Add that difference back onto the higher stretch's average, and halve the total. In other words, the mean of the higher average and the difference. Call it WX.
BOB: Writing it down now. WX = 45.6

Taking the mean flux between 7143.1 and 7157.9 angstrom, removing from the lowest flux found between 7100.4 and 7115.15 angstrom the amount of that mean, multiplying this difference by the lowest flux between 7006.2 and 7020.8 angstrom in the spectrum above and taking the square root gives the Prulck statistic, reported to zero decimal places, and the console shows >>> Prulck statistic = 15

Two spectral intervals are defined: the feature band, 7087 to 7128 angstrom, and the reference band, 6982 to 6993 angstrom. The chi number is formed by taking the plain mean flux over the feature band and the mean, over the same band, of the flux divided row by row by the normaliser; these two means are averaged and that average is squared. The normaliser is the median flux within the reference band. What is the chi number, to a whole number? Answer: 1706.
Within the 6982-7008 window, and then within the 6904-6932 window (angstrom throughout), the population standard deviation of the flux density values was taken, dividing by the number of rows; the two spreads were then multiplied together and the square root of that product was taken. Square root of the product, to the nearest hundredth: 0.95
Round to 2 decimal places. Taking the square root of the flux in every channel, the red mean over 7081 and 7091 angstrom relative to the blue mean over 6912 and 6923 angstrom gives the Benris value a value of 1.02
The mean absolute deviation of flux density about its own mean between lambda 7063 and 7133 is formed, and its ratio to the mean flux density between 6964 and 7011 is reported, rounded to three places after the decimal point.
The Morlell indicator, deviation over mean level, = 0.013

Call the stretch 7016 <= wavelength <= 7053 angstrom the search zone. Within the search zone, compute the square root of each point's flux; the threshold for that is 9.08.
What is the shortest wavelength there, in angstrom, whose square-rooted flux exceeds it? 7024.80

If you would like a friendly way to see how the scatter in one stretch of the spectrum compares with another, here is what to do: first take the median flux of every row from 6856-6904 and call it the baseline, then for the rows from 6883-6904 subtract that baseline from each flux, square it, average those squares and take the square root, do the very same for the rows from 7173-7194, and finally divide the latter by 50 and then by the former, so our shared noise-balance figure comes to 0.061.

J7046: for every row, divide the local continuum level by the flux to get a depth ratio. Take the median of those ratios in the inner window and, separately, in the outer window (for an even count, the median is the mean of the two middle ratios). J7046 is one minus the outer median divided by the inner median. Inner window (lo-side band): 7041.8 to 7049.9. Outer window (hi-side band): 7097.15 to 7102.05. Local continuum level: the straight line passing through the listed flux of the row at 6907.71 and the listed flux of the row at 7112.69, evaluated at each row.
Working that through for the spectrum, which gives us -0.052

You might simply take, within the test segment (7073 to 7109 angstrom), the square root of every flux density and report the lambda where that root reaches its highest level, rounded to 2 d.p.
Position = 7076.75 angstrom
